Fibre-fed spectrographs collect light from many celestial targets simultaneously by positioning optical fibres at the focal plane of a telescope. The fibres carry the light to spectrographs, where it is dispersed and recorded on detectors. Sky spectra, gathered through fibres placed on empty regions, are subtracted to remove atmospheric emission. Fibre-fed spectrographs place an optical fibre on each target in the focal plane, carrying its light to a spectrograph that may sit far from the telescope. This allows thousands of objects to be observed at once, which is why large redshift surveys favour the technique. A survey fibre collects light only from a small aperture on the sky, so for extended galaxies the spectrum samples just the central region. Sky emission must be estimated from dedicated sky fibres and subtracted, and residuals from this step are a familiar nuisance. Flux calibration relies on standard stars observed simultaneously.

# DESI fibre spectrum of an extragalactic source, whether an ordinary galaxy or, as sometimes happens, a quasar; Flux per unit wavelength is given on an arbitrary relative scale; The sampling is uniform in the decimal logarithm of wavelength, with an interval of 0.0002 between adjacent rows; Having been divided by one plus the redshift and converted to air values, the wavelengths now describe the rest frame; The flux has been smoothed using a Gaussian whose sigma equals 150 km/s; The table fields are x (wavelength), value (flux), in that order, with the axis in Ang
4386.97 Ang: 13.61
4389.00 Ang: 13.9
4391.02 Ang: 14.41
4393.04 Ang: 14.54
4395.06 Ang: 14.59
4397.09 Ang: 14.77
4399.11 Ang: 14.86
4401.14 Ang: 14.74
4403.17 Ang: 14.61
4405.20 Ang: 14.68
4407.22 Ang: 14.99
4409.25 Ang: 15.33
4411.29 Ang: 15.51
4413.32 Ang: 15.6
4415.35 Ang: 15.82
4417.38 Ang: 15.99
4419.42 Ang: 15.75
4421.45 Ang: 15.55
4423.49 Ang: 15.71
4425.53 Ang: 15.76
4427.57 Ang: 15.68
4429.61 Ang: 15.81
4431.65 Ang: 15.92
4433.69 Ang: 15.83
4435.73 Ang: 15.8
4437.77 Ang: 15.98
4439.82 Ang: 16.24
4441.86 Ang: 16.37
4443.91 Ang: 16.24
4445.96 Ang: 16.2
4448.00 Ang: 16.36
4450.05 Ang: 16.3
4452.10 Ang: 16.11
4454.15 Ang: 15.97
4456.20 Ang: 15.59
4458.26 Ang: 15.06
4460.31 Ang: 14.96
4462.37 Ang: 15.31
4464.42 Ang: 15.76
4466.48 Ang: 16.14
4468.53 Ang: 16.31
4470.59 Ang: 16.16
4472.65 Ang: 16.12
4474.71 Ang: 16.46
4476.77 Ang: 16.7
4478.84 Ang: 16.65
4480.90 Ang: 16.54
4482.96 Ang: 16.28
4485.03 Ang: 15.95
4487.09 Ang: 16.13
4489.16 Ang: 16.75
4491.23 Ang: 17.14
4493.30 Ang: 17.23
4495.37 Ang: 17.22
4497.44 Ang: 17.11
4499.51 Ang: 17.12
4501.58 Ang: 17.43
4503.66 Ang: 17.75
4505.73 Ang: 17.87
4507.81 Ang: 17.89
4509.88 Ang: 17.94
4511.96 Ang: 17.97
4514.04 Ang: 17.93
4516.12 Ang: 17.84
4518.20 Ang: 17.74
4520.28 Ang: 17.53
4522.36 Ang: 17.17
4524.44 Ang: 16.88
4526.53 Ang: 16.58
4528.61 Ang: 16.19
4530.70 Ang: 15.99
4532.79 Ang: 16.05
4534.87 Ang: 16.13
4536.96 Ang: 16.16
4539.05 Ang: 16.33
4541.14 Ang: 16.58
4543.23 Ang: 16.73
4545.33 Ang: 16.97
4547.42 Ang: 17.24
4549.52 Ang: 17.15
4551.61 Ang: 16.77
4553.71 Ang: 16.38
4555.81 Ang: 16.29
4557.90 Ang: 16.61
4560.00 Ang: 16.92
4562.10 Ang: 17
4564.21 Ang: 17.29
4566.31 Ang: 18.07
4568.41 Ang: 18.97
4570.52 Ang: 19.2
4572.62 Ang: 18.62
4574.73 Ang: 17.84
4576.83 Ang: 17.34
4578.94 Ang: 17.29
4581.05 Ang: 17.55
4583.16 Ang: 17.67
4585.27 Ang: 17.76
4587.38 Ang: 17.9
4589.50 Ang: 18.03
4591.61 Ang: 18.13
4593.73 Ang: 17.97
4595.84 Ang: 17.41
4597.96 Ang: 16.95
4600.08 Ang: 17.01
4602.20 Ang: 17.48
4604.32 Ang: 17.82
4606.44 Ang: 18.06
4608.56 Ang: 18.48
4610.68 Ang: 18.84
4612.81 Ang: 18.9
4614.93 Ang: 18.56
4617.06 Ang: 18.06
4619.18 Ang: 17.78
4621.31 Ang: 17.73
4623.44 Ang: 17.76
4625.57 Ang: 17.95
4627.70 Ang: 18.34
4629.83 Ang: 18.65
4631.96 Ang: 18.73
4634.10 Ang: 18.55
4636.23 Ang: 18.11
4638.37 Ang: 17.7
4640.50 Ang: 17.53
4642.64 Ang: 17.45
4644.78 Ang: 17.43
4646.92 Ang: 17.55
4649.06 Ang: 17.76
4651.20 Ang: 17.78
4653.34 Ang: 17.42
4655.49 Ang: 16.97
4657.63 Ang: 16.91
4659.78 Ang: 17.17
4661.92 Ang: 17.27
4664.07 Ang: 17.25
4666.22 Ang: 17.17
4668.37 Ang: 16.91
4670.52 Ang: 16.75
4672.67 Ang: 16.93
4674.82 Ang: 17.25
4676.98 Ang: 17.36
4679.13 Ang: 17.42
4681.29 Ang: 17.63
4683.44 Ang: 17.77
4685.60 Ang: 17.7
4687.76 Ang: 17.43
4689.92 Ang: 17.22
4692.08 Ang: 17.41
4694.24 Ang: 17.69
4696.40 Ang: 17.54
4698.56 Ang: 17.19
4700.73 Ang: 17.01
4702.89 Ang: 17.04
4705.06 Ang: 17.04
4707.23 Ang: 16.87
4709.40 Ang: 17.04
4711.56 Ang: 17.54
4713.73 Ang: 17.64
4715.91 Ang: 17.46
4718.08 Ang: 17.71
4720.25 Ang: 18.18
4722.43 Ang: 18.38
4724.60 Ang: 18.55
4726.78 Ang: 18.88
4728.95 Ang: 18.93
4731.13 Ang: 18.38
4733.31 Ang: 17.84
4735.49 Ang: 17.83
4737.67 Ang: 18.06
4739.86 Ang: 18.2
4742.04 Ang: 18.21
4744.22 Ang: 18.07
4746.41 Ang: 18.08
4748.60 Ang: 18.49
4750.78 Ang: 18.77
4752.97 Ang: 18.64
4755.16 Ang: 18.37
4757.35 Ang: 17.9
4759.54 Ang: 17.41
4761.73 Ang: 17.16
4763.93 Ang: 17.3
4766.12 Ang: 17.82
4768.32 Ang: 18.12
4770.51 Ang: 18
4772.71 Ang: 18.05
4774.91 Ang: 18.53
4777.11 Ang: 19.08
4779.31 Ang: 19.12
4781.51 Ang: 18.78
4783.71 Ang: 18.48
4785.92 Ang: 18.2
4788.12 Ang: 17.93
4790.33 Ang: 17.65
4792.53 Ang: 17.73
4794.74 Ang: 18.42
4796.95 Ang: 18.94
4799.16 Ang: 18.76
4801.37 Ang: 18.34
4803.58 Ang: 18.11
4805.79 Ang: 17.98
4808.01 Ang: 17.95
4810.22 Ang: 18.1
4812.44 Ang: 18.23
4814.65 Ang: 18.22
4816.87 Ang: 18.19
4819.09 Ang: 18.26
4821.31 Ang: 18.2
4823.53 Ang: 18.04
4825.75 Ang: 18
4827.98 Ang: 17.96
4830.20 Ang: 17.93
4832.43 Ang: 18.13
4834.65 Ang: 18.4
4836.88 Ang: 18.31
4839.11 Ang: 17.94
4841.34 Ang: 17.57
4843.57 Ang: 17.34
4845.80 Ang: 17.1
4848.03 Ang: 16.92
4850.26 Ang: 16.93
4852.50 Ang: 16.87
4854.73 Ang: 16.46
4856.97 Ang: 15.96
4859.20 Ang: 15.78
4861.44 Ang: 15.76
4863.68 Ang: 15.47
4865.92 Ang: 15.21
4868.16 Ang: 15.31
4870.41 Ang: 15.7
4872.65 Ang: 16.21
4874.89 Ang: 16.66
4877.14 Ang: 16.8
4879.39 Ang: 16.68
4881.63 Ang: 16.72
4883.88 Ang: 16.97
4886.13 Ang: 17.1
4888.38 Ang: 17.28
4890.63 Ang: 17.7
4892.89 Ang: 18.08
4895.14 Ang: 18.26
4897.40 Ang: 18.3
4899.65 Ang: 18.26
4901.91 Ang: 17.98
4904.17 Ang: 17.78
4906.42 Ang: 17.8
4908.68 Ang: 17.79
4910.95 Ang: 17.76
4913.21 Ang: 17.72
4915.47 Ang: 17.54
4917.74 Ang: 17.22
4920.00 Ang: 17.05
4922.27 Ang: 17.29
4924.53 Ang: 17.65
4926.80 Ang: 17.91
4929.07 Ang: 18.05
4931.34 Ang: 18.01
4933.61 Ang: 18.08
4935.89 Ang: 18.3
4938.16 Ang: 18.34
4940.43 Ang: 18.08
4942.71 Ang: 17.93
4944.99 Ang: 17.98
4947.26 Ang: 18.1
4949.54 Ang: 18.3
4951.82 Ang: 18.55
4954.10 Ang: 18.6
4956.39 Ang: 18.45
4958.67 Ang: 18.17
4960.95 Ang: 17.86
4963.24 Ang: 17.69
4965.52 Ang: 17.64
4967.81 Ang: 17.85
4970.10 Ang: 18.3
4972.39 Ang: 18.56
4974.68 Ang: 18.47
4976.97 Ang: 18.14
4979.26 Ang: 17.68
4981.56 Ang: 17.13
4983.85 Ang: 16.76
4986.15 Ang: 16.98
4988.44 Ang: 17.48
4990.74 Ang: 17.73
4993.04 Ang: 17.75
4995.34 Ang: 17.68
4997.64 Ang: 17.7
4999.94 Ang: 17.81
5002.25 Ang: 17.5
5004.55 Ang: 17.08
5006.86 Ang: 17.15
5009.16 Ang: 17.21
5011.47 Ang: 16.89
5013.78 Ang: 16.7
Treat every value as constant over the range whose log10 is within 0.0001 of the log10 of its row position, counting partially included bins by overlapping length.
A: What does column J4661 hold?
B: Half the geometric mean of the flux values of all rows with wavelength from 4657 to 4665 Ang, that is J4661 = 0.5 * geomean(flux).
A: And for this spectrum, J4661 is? 8.6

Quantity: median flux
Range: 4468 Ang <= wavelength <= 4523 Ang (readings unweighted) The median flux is 17.1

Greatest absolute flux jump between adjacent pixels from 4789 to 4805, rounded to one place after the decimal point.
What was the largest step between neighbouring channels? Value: 0.7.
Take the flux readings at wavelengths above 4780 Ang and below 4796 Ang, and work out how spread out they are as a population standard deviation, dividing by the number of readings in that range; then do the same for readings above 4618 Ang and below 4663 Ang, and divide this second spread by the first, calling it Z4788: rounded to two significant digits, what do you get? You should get 1.3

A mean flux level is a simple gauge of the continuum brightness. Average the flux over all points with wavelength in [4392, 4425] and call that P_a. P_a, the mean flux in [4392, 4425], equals 15.2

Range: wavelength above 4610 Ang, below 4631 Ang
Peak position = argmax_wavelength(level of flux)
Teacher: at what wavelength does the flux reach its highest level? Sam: 4612.81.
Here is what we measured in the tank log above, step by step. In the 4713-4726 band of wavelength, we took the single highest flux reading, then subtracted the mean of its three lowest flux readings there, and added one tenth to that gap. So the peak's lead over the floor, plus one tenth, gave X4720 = 1.05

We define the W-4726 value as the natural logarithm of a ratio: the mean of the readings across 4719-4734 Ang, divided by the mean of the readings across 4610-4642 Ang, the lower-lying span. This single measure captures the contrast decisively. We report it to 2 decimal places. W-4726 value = 0.01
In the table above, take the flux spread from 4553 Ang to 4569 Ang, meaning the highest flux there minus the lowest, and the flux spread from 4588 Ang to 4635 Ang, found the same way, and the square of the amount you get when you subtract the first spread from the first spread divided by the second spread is 1.7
